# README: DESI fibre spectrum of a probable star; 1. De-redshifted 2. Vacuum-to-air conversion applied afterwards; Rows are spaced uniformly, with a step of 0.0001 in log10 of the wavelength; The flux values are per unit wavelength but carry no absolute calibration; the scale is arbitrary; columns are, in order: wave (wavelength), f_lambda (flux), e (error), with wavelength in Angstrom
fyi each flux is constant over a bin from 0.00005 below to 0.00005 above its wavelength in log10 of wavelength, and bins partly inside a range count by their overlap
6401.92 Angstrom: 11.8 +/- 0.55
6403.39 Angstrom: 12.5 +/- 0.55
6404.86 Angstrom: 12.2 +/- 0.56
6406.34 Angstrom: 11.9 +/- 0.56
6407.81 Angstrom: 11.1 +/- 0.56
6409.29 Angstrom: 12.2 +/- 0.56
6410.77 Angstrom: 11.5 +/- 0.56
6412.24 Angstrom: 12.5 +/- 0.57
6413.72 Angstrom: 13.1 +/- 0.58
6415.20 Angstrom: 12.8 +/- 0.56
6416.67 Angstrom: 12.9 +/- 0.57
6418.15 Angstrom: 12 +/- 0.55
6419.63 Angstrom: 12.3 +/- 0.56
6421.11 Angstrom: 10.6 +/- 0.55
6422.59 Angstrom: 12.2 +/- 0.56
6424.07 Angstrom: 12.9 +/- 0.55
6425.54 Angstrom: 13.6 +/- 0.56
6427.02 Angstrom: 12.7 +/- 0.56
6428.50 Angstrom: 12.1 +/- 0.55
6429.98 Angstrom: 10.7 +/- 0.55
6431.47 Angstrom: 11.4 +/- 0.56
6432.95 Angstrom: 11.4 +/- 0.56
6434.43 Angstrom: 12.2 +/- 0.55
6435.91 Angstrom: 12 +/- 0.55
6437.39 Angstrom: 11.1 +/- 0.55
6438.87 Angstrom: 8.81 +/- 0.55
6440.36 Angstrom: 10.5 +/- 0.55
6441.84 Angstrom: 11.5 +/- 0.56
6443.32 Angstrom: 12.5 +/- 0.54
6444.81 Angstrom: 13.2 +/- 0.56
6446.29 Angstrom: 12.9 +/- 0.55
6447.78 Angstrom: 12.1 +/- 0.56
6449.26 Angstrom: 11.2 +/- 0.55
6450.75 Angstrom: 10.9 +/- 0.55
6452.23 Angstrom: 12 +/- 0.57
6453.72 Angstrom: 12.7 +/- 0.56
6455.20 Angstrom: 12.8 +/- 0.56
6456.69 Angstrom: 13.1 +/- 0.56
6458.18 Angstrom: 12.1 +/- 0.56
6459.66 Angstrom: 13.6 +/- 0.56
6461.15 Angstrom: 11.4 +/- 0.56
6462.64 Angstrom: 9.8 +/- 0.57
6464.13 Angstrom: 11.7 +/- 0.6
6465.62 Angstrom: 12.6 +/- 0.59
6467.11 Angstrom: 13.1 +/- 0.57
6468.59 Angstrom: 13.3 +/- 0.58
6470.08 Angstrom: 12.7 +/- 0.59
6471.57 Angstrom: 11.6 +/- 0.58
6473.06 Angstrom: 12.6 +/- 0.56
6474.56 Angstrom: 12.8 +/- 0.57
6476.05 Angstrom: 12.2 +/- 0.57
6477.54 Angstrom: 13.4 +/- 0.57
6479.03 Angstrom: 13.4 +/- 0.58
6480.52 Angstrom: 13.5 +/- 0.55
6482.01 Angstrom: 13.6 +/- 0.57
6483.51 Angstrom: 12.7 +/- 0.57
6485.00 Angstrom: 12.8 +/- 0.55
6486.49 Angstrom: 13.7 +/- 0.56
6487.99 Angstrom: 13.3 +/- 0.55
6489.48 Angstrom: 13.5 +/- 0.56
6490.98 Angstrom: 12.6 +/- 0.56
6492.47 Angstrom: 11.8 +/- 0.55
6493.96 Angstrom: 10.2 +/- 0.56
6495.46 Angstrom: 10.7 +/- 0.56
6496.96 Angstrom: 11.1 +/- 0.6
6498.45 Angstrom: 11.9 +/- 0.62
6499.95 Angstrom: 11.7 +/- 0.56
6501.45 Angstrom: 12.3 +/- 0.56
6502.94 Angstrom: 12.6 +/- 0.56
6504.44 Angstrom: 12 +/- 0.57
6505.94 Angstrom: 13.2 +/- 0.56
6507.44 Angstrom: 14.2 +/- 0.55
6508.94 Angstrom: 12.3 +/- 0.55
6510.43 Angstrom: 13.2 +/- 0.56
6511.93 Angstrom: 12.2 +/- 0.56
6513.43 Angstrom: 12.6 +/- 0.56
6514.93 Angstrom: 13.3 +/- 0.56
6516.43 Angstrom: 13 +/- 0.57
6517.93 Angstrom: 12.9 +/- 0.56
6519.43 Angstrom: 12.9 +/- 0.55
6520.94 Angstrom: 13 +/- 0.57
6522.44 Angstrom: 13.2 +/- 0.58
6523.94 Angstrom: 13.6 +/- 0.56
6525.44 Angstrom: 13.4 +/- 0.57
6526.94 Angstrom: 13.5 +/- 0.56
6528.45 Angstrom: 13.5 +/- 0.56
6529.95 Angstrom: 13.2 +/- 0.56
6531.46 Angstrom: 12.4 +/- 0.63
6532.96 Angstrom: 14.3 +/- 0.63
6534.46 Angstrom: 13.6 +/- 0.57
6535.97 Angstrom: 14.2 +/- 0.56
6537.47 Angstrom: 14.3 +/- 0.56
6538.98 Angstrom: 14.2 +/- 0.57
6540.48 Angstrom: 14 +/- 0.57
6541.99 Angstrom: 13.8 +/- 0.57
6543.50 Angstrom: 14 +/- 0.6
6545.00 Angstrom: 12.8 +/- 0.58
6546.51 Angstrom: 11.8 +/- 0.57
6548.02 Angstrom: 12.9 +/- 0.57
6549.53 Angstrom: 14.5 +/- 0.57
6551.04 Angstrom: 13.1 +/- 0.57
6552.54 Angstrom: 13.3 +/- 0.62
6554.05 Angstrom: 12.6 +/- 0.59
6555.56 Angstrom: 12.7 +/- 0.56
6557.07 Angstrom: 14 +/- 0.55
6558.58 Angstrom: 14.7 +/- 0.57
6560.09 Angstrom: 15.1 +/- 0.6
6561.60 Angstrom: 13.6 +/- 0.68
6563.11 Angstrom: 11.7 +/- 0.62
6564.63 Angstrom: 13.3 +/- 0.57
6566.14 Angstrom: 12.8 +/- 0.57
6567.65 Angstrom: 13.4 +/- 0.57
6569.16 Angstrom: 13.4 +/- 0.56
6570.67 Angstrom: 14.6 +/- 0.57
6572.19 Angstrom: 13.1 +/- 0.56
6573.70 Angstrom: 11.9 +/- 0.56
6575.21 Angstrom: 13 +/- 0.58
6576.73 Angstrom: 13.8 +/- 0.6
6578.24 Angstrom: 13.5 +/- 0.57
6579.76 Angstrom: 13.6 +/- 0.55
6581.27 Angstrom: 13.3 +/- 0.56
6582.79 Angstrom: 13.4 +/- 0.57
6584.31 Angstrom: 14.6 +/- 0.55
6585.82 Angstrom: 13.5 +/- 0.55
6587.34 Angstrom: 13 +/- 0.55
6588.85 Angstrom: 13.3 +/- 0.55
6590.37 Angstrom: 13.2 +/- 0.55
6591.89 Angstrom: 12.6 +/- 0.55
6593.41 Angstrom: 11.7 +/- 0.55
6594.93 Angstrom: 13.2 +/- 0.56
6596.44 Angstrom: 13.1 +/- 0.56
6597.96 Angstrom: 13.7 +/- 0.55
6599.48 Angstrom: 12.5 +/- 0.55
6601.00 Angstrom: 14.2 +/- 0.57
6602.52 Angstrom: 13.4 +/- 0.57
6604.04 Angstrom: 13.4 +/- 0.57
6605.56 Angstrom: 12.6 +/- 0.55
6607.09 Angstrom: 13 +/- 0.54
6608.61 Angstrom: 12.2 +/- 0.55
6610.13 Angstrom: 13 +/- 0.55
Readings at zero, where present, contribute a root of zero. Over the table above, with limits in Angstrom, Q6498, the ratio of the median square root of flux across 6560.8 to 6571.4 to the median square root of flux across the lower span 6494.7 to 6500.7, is 1.08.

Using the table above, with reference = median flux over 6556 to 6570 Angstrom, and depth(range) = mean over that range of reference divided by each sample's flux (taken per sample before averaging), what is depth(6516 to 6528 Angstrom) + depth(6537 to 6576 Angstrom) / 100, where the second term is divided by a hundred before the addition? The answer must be 1.03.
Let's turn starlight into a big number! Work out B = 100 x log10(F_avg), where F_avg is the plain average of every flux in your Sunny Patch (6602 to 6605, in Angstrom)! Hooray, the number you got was 113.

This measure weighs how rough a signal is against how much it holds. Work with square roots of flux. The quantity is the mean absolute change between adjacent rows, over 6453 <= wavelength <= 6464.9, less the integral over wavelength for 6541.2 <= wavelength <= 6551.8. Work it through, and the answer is -38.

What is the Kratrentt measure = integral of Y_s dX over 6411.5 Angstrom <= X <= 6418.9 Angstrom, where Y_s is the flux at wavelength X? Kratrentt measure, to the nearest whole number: 94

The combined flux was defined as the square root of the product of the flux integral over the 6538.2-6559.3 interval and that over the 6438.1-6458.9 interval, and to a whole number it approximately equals 265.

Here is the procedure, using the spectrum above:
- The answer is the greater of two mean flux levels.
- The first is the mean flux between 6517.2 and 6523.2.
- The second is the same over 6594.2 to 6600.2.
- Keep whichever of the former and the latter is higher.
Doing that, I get 13.1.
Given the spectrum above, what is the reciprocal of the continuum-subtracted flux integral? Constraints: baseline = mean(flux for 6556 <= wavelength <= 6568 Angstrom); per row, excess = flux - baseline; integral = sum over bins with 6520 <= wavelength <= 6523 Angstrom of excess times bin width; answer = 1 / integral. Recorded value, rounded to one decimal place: -0.7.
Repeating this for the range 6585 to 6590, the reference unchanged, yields -0.7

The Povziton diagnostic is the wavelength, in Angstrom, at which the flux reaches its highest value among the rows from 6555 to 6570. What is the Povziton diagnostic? 6560.09 Angstrom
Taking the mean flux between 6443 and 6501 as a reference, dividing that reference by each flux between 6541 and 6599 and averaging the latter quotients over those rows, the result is 0.93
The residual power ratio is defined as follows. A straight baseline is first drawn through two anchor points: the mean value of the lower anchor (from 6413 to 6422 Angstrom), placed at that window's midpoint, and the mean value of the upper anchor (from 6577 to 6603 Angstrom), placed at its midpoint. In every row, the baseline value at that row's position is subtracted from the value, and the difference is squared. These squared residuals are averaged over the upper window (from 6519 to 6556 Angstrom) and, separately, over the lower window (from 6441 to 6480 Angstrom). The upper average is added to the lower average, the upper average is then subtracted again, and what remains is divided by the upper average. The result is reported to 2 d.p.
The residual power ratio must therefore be 1.27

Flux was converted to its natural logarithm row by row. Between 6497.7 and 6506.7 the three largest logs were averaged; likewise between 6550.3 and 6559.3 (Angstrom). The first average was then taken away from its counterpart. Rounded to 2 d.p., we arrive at 0.10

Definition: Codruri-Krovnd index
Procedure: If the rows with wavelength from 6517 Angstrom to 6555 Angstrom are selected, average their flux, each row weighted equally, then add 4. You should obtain 17.4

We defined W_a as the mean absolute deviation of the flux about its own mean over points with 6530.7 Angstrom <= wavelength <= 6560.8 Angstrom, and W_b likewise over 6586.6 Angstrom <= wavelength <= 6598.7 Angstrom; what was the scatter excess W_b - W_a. -0.32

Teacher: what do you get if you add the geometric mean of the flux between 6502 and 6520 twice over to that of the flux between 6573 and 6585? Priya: 39.1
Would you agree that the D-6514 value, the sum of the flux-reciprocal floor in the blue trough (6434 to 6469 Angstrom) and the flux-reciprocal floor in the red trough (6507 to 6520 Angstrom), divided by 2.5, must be 0.0576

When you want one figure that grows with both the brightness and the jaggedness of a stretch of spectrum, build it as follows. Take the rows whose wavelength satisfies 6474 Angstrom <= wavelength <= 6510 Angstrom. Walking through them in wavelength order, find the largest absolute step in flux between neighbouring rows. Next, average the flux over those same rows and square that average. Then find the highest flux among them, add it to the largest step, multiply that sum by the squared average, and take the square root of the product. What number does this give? 50.4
